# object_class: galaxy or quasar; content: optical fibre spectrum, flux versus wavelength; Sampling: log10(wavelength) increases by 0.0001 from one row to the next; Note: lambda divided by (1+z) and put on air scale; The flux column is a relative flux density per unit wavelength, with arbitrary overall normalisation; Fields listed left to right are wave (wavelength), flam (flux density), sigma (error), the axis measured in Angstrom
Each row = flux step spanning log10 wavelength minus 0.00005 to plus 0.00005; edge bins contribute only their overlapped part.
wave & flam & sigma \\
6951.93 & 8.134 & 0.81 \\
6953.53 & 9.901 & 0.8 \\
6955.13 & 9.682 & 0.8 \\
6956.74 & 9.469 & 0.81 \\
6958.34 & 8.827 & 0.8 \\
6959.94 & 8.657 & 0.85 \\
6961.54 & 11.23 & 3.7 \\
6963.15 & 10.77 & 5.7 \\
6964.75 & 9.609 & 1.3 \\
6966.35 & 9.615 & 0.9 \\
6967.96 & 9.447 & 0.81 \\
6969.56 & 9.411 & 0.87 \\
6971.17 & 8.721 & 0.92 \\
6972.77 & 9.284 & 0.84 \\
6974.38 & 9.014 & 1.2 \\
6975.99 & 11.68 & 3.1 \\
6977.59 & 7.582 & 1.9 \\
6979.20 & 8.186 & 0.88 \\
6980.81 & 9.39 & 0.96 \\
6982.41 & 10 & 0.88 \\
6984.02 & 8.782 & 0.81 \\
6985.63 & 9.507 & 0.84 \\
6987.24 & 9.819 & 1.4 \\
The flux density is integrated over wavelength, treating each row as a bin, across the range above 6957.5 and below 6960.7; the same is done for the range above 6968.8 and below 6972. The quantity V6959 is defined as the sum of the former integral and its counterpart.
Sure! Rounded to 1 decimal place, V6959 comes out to 57.1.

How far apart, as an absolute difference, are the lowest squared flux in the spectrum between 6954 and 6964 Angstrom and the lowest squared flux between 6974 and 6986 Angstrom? 17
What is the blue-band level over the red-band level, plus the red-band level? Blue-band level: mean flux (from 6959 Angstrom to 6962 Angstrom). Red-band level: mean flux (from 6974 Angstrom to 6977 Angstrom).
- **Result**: 11.3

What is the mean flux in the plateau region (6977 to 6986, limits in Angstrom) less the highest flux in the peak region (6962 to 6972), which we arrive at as -1.86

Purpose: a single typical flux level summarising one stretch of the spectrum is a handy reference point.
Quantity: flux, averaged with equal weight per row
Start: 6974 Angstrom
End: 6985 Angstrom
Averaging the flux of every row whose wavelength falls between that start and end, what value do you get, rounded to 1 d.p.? 9.2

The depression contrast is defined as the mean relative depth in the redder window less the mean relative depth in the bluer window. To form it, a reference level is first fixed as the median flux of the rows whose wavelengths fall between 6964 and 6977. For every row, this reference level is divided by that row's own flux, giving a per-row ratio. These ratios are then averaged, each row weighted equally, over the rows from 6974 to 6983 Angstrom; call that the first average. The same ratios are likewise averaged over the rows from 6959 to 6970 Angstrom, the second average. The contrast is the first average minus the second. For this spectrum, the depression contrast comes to 0.07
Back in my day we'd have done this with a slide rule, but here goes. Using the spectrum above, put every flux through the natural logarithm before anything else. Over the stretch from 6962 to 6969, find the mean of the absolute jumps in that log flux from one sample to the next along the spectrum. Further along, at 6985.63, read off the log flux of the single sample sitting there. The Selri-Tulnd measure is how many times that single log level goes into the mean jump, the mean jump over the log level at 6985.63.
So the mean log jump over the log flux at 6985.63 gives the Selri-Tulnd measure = 0.020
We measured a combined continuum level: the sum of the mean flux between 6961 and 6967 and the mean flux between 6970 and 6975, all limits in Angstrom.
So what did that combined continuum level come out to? 19.3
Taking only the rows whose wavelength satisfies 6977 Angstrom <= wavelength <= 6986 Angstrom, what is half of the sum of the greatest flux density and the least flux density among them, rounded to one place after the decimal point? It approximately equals 8.8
